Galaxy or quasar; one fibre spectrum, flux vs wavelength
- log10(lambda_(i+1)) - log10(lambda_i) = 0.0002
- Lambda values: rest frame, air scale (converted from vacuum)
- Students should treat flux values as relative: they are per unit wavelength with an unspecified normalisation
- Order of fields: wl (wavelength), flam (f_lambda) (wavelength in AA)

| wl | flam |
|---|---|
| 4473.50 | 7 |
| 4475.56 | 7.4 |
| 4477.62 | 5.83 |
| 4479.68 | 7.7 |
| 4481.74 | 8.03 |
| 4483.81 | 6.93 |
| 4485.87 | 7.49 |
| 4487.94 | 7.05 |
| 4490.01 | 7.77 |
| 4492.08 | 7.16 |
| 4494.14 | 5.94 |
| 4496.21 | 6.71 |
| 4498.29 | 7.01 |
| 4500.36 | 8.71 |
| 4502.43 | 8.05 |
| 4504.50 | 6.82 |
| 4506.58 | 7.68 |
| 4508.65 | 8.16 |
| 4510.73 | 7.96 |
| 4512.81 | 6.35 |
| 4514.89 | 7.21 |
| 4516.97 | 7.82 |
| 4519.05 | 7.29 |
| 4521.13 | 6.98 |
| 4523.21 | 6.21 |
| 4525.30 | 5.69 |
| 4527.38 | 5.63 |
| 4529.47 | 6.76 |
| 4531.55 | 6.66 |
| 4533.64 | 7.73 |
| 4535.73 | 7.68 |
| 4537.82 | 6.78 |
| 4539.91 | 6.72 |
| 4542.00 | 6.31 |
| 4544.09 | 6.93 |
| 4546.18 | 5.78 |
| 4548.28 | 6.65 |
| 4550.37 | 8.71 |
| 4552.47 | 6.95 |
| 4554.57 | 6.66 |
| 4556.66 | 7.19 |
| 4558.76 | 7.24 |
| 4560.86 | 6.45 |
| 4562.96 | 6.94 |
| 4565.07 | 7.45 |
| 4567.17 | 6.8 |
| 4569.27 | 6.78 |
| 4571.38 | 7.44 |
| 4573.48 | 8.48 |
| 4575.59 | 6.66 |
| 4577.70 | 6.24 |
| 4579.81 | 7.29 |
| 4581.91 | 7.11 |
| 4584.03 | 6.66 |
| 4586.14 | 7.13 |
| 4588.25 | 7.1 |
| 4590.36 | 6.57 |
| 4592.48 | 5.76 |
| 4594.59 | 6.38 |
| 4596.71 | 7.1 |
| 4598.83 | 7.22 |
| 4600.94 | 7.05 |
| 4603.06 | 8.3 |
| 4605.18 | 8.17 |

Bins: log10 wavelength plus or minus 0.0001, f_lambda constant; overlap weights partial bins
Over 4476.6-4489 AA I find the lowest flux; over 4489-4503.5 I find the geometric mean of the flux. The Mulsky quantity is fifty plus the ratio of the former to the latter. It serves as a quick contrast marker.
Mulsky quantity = 50.8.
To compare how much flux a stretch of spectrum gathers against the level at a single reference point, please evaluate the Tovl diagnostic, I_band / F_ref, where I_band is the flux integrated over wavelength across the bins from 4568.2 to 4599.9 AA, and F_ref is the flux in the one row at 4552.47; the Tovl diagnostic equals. 31.6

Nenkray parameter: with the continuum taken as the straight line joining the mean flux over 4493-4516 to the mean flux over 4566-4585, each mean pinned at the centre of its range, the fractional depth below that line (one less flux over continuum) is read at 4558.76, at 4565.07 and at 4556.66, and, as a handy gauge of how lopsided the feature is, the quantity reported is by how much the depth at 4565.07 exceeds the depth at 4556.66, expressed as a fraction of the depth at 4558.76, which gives 2.4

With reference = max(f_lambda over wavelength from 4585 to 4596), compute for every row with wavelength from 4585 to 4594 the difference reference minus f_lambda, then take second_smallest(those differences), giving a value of 0.03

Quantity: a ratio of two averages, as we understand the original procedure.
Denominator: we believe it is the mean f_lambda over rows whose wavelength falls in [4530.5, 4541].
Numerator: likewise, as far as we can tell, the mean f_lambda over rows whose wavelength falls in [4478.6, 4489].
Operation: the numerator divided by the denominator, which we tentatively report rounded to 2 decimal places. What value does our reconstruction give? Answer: 1.05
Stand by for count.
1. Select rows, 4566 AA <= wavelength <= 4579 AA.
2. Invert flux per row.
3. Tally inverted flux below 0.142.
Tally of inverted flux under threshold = 2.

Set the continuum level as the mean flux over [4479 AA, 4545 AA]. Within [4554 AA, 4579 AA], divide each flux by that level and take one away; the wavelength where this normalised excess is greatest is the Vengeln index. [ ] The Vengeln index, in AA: 4573.48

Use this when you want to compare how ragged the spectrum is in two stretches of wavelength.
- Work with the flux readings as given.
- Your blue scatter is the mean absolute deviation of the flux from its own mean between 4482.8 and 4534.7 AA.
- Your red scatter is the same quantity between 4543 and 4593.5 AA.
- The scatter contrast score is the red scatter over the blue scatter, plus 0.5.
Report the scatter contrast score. 1.25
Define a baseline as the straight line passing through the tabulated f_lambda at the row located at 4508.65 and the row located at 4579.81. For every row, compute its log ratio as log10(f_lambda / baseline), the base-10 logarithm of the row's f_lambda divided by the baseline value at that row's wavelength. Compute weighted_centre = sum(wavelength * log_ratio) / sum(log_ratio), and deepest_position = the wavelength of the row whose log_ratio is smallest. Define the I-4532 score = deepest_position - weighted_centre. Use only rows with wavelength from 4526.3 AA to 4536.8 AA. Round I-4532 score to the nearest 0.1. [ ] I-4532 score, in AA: -1.8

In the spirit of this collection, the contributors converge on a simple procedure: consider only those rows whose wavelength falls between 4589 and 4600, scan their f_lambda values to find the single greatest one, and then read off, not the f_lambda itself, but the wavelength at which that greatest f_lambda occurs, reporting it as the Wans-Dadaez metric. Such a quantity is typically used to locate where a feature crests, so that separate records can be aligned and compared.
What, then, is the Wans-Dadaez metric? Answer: 4598.83 AA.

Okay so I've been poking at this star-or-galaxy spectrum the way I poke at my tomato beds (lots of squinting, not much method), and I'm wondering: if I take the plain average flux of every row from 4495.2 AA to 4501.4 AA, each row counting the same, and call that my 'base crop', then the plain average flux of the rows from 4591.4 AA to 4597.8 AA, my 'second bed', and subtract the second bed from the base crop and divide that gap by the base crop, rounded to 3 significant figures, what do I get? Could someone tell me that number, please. 0.142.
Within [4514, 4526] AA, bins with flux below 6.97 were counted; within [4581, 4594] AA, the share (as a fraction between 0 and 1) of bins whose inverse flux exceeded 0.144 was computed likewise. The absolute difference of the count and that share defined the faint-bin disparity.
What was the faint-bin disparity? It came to 1.5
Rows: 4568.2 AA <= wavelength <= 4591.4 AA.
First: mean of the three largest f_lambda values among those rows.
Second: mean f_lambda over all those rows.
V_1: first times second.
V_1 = 54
